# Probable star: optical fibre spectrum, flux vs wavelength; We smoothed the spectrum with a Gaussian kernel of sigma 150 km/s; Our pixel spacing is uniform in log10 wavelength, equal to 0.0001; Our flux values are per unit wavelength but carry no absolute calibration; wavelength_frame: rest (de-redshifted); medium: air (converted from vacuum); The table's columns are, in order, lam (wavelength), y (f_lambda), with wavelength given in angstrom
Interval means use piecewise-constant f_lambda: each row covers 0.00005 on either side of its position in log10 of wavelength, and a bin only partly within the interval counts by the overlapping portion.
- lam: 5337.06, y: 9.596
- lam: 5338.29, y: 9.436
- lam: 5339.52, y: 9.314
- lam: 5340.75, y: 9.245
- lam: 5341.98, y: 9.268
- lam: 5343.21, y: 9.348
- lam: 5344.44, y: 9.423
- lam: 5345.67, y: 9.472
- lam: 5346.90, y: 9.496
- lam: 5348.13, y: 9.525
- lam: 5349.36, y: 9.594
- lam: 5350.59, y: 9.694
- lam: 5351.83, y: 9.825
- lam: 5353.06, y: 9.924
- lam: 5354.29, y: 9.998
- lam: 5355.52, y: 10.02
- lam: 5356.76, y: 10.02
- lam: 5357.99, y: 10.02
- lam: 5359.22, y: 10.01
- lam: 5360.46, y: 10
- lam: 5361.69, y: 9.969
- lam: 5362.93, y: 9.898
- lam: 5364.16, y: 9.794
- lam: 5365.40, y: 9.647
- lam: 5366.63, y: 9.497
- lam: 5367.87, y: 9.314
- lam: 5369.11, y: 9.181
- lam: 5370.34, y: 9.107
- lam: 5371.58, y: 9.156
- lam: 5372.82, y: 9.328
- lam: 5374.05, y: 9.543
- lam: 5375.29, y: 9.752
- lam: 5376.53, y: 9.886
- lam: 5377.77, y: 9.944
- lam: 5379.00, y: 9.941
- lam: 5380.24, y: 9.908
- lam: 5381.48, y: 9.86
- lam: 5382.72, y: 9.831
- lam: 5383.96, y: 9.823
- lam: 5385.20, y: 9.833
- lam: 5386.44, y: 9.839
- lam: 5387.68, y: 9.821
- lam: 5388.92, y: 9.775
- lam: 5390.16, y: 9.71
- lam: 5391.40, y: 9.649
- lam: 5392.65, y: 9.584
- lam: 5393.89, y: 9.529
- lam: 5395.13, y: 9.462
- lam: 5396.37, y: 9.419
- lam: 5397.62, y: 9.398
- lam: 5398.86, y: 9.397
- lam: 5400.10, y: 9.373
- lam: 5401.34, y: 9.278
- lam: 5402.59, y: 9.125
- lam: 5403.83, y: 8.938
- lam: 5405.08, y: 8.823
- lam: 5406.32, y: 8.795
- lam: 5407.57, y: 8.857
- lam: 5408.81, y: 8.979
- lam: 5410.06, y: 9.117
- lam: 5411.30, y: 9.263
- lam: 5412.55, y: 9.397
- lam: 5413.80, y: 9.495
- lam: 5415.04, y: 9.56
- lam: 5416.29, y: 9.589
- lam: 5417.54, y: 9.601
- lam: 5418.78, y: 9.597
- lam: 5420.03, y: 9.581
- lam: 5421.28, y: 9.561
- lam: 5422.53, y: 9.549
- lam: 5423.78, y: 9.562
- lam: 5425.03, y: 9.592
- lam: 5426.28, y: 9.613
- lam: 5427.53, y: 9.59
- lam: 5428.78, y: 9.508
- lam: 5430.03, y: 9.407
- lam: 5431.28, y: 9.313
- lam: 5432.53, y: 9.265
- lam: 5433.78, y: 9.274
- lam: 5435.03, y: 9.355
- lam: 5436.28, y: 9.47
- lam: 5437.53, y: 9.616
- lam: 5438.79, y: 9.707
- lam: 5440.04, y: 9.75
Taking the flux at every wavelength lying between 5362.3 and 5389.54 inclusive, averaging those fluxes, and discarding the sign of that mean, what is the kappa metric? 9.67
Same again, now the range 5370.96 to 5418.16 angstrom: 9.49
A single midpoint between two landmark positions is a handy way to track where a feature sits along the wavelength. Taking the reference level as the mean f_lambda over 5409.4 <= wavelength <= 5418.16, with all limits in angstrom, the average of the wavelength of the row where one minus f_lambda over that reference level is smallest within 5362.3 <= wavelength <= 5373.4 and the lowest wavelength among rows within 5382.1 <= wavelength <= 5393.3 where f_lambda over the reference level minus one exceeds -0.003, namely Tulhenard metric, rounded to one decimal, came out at 5372.8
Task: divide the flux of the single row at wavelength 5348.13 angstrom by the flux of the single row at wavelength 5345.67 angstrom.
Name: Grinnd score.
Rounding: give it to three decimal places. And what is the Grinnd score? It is 1.006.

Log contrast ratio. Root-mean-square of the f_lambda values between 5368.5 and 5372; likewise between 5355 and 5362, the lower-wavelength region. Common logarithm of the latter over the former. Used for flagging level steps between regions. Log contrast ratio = 0.04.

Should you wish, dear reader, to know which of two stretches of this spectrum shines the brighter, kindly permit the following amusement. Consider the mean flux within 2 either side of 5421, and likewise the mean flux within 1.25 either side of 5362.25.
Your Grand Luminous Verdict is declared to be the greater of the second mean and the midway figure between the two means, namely 9.93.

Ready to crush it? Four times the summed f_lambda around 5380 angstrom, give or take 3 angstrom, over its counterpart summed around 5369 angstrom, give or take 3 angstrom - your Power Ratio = 4.28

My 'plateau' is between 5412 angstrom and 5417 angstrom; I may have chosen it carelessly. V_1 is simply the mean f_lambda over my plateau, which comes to 9.51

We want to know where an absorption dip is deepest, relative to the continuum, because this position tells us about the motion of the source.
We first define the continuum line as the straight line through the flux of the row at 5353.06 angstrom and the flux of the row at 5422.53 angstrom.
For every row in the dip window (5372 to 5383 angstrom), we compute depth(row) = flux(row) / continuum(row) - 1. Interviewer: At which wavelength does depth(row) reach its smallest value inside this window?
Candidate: 5372.82 angstrom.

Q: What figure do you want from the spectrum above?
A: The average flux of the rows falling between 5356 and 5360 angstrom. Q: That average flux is 10.0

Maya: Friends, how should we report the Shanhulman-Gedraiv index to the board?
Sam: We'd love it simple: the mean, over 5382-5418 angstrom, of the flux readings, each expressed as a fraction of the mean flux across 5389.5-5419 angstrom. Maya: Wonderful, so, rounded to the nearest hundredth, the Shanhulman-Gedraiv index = 1.01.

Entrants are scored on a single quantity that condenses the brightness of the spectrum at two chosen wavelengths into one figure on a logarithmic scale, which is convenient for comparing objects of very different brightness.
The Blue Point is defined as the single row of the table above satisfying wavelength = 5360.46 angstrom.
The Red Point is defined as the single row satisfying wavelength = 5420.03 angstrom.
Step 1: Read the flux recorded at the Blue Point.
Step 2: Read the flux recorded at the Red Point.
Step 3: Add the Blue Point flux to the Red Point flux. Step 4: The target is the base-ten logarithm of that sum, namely 1.29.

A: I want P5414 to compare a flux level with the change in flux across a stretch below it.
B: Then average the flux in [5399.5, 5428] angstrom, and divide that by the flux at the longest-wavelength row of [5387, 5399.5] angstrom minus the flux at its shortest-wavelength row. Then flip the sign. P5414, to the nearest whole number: 22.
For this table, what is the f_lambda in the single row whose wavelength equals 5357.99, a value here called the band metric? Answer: 10.02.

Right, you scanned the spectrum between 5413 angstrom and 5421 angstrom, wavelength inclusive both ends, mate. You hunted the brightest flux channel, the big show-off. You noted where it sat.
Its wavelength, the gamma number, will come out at 5417.54 angstrom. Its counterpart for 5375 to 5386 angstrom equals 5377.77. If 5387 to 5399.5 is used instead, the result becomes 5387.68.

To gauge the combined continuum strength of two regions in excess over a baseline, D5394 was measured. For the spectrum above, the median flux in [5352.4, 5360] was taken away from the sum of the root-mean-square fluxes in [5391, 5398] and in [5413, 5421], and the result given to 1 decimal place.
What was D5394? 9.1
